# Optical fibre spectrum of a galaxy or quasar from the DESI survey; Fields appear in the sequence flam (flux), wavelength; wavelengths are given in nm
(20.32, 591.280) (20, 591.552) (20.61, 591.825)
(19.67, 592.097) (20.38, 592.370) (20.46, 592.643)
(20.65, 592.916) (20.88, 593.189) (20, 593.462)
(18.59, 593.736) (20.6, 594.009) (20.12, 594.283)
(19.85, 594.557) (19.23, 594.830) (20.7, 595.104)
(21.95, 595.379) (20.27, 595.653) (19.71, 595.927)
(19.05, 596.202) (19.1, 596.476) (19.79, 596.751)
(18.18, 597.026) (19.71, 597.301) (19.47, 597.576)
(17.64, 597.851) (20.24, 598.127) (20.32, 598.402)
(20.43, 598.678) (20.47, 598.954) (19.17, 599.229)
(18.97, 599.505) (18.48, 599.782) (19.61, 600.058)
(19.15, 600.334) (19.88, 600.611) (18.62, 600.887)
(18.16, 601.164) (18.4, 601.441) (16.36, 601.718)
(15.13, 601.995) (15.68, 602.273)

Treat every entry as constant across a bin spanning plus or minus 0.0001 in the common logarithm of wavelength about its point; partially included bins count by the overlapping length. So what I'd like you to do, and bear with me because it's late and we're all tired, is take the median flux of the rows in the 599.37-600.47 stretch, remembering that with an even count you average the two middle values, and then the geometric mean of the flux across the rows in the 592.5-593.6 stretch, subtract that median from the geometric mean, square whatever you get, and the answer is 2.1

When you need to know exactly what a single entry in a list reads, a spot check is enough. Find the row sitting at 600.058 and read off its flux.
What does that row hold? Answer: 19.61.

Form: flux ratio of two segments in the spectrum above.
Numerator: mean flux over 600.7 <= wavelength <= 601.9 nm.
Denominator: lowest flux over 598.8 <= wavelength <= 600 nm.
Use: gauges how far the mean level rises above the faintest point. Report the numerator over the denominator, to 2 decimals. 0.97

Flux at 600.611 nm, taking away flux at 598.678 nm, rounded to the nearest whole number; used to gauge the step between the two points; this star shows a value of -1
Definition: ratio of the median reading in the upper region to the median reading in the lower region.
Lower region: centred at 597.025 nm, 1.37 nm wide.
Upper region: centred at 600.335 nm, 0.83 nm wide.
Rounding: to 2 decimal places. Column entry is 1.01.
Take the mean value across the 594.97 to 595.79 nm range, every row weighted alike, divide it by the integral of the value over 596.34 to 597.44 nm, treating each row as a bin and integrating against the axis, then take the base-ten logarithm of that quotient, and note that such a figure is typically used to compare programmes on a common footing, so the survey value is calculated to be 0.0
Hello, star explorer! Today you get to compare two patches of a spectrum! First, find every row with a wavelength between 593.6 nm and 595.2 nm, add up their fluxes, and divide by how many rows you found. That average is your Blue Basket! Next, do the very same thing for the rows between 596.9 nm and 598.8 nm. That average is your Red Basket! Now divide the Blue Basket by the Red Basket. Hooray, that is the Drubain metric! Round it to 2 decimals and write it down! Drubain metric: 1.02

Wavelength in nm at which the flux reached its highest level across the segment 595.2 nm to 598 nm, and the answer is 595.379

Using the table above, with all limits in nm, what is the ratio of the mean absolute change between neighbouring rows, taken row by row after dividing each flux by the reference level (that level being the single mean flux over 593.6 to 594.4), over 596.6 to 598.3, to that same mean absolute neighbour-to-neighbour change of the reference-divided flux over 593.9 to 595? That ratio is 3.4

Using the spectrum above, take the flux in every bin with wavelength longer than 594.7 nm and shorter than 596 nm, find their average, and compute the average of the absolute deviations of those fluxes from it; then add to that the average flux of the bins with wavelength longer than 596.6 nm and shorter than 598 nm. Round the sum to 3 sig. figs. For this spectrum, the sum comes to 19.7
